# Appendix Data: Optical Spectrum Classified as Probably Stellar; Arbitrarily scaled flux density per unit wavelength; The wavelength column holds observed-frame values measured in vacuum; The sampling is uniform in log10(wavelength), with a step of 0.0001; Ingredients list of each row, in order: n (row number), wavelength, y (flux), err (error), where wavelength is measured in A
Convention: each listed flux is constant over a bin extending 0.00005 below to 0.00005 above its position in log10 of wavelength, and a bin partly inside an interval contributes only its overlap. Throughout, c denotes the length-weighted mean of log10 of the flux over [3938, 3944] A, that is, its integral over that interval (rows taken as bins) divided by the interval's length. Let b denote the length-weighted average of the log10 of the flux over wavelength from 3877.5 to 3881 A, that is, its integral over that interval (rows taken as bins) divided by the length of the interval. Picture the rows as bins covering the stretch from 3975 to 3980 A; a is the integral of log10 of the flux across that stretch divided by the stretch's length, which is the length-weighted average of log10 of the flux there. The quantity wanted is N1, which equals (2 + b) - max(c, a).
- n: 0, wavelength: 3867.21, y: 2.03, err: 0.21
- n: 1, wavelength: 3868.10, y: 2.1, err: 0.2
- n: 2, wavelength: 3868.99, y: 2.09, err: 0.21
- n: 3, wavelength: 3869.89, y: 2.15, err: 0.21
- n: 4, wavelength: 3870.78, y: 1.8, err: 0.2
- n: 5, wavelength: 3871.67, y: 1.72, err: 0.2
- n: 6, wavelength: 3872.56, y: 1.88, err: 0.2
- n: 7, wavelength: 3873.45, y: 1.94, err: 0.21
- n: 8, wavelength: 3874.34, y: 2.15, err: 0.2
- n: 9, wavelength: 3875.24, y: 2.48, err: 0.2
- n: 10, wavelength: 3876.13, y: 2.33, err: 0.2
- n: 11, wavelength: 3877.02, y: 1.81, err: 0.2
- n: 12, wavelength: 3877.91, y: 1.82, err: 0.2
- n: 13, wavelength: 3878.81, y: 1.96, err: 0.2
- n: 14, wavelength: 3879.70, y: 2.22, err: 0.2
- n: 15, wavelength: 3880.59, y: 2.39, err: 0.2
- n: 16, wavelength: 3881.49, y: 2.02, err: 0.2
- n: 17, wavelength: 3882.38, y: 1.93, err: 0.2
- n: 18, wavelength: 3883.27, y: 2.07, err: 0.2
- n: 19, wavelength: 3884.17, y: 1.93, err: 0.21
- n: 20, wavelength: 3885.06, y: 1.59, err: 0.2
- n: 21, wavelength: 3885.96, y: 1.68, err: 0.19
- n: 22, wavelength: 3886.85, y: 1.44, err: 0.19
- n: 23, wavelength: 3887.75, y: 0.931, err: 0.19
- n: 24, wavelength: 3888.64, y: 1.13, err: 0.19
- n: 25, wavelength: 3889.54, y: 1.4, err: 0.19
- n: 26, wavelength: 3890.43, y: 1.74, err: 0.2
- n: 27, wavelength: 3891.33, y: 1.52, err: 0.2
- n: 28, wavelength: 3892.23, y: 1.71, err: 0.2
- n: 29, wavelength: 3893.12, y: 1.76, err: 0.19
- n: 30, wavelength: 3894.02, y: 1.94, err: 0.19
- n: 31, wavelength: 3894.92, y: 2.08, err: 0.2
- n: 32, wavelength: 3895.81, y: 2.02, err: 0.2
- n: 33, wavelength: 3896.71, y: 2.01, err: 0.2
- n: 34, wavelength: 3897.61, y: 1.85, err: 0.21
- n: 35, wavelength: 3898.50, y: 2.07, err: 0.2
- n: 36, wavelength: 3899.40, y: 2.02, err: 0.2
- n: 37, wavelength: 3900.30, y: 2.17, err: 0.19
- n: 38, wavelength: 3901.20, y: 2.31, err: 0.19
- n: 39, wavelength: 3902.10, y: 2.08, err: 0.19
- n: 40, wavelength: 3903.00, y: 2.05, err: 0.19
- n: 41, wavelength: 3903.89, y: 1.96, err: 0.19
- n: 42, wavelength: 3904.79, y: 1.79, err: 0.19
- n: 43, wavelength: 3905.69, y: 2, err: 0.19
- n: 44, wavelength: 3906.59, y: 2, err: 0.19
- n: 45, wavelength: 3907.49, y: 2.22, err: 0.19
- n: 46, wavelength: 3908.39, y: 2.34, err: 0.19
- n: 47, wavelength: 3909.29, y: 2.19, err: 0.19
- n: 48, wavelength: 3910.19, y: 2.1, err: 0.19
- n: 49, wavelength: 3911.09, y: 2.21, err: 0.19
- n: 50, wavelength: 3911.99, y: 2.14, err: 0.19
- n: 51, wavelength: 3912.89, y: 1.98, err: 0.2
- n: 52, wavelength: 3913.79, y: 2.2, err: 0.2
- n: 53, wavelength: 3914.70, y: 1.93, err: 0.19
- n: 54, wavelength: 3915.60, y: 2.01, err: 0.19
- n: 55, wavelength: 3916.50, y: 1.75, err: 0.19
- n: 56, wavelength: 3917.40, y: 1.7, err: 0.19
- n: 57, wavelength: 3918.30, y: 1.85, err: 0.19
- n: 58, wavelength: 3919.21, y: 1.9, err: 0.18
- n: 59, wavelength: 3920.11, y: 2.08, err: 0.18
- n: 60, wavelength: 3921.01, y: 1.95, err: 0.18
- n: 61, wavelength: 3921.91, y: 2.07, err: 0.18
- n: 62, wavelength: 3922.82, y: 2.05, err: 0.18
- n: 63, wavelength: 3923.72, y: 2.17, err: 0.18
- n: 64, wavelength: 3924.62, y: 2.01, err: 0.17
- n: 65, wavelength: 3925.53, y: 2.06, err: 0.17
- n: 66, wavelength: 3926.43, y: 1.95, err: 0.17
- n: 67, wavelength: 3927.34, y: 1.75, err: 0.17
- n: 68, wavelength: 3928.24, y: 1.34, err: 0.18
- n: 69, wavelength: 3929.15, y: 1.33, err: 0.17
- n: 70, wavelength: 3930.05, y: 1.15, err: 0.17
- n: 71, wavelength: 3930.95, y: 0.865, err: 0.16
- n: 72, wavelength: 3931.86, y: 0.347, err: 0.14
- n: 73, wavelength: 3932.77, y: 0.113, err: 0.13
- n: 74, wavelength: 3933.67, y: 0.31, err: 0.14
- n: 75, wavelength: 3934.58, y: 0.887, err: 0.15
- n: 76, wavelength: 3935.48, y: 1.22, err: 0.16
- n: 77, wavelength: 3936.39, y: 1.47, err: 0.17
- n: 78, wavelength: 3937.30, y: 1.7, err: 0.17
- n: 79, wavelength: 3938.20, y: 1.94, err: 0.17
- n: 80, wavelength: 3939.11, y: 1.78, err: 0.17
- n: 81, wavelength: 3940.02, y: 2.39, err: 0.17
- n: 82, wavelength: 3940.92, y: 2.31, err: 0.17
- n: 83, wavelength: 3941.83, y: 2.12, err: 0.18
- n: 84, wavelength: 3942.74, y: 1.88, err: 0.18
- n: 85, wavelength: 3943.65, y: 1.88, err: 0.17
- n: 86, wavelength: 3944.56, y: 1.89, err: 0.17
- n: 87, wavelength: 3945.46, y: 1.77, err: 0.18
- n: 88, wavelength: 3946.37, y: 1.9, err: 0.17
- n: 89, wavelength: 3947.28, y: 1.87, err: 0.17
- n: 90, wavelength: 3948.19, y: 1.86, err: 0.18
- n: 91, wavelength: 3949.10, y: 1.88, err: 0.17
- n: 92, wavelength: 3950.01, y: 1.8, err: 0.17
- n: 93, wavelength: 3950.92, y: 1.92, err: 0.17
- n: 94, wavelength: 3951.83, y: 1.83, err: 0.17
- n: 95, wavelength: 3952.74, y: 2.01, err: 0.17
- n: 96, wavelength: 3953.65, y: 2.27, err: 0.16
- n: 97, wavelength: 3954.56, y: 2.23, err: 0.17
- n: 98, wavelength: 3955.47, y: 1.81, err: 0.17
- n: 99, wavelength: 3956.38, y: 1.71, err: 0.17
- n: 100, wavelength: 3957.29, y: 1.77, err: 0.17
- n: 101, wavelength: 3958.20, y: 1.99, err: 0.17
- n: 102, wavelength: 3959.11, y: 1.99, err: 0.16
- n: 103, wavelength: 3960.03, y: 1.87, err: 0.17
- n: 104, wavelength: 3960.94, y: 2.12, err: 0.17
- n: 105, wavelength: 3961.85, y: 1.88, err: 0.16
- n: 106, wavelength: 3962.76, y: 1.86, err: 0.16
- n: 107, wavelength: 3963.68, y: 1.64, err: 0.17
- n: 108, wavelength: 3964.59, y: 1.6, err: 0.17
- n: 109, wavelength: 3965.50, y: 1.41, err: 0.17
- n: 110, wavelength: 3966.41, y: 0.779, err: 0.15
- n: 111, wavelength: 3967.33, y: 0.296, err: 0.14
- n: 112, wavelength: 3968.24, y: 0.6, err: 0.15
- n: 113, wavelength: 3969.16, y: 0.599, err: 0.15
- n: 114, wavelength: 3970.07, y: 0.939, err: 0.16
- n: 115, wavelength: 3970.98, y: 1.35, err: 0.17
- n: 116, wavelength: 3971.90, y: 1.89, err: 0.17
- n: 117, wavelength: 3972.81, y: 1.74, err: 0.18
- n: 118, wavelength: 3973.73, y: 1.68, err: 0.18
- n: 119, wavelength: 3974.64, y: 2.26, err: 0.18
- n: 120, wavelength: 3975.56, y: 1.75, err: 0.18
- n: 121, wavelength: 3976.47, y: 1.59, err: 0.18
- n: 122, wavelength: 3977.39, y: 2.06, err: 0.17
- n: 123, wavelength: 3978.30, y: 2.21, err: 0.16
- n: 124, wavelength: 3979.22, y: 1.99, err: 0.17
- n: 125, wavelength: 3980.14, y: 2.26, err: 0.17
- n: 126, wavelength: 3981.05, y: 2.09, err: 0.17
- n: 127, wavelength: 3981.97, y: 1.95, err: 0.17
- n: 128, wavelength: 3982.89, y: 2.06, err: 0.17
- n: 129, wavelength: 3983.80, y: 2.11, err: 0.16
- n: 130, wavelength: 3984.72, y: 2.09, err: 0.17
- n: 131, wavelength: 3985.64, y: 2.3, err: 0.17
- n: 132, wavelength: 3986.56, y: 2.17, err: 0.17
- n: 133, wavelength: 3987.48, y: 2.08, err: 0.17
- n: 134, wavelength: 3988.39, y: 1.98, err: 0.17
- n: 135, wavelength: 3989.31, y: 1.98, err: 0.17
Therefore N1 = 2.01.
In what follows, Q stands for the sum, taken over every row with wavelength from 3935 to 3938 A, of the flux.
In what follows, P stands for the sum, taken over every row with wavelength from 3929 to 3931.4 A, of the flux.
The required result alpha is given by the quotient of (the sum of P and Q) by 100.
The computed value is 0.077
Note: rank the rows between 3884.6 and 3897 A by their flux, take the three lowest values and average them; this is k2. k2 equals 1.15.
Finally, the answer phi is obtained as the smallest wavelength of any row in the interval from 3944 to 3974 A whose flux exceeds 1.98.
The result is 3952.74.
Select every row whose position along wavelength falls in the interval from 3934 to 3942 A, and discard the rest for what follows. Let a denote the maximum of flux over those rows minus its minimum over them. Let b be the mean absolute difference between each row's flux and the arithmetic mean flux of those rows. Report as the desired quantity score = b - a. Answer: -1.1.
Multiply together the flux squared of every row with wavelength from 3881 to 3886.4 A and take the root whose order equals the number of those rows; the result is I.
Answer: 3.47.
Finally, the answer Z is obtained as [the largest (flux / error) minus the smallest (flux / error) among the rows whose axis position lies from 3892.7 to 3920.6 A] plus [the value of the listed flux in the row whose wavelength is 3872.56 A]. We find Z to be 5.4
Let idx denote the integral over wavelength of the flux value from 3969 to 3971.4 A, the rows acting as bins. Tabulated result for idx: 2.41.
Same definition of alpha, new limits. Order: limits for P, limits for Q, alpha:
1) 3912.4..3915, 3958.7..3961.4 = 0.121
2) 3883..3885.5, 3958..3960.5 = 0.114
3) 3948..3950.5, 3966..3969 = 0.072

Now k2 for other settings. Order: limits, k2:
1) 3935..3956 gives 1.46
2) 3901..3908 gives 1.92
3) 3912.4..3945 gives 0.26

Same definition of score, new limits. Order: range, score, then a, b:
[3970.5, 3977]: -0.7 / 0.9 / 0.18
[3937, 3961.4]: -0.5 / 0.7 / 0.14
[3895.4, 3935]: -1.9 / 2.2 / 0.38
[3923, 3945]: -1.7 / 2.3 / 0.53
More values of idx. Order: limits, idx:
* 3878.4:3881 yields 5.71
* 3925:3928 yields 5.64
